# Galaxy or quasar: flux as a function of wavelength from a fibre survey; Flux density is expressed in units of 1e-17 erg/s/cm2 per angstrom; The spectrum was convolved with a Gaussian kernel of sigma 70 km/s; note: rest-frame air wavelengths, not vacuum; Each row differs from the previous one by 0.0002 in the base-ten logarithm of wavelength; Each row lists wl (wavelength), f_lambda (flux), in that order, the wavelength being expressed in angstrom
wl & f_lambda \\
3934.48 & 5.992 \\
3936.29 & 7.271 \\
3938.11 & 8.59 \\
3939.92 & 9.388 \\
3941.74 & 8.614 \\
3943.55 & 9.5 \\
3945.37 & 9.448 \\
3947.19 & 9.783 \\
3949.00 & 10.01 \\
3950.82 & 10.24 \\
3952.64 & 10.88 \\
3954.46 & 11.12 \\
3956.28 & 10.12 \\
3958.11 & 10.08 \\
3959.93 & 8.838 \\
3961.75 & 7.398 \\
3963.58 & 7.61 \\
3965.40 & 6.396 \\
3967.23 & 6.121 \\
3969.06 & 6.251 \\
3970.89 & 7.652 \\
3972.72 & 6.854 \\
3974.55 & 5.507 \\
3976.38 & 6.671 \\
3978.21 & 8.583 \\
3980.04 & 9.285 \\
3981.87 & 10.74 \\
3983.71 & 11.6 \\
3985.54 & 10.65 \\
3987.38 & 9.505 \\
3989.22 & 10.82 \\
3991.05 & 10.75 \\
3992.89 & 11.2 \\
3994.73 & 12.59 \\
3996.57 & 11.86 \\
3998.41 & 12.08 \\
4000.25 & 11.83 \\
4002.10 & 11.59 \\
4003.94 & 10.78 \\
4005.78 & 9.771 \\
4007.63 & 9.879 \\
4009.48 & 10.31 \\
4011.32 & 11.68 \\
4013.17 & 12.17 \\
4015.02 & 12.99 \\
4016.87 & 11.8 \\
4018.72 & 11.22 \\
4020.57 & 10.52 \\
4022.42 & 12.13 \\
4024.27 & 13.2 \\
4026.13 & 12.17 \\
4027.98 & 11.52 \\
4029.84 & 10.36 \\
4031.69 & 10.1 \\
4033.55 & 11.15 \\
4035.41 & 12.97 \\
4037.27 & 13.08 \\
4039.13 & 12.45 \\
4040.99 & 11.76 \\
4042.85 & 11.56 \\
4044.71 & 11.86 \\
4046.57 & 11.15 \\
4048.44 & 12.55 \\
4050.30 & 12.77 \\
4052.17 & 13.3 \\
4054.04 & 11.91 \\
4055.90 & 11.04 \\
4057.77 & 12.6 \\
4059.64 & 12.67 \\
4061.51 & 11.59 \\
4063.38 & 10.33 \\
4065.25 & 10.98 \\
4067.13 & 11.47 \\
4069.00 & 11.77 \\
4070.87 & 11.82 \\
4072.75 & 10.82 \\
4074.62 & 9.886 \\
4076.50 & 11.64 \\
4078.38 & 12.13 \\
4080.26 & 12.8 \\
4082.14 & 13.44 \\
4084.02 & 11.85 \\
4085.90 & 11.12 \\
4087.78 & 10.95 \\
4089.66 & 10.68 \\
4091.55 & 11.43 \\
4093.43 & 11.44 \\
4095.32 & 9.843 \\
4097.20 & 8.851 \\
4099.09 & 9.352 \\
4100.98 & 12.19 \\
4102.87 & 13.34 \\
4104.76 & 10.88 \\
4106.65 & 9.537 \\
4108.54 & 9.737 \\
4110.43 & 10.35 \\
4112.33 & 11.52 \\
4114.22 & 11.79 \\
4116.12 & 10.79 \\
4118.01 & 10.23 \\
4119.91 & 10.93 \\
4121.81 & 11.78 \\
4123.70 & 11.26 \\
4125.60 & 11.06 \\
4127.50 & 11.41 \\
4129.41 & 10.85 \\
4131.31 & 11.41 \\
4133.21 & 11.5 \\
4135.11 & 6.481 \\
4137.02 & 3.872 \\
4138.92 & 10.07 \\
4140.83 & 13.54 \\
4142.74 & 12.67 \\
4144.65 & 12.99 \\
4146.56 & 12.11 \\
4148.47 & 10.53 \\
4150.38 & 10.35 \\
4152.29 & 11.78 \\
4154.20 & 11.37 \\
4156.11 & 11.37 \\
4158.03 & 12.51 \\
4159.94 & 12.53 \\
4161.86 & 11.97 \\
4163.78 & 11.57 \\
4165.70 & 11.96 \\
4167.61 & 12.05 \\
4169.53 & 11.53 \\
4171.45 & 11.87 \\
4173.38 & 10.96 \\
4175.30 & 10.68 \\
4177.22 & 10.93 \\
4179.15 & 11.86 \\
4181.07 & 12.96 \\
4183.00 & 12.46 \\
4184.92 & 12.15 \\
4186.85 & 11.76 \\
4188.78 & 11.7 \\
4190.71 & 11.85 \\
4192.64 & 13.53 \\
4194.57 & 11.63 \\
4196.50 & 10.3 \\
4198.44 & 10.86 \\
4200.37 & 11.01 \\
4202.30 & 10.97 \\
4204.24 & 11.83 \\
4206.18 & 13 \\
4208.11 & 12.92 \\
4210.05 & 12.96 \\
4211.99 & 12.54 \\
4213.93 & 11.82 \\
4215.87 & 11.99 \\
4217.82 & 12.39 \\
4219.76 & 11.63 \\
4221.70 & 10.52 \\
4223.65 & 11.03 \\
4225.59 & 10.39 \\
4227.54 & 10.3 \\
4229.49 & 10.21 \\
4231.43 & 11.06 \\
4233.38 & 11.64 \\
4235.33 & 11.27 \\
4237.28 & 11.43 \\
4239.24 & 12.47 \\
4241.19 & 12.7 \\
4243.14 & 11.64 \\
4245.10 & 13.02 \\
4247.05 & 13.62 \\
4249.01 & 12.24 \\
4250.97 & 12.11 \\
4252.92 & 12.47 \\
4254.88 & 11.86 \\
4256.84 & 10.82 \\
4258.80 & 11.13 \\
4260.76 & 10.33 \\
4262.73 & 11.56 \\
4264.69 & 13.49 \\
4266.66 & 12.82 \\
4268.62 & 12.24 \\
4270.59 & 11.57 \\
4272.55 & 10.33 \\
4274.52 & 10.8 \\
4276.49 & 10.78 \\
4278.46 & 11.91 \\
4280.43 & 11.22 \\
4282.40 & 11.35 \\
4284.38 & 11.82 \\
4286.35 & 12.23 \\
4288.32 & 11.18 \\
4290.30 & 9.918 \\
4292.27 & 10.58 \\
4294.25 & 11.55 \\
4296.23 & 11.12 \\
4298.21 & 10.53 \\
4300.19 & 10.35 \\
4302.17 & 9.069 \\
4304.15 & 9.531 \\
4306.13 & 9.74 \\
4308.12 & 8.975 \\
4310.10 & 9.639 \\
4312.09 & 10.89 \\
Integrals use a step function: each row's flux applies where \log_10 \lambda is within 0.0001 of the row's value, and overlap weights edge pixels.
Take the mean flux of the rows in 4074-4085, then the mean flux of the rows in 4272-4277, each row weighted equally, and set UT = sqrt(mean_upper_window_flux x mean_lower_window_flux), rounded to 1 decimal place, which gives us 11.3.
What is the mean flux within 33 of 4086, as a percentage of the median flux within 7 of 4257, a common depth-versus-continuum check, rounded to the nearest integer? 97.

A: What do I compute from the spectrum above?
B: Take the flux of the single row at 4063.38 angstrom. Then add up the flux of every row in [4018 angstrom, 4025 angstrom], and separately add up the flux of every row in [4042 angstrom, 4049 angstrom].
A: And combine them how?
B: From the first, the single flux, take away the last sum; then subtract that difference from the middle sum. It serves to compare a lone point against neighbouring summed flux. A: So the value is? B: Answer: 84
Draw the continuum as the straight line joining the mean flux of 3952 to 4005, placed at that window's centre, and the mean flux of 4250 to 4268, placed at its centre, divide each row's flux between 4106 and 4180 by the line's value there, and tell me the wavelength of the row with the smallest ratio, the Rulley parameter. 4137.02 angstrom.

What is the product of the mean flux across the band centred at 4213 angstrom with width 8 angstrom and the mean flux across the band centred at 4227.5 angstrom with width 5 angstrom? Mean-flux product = 127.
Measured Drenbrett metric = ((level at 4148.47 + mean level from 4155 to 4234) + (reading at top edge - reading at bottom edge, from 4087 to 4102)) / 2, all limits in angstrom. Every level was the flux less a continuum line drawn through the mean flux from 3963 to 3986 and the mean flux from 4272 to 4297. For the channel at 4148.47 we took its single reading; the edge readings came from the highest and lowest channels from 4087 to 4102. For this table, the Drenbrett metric 1.7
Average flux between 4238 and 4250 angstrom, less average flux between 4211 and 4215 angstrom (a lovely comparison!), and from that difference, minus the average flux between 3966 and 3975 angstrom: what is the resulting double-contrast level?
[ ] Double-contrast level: -6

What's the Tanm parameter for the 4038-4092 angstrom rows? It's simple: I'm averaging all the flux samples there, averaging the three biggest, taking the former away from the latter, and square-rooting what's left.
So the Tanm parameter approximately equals 1.20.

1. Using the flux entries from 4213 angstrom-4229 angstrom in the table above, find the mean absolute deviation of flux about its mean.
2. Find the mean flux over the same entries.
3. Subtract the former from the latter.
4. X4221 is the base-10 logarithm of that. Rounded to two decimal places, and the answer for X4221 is 1.02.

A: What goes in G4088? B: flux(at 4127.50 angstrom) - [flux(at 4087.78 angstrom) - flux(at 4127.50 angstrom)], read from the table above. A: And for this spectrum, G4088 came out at 12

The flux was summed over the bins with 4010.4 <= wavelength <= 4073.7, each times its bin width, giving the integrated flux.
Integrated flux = 747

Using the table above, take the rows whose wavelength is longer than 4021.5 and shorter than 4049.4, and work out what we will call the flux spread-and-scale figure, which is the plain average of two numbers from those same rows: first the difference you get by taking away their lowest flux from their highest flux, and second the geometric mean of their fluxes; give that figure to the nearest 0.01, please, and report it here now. 7.47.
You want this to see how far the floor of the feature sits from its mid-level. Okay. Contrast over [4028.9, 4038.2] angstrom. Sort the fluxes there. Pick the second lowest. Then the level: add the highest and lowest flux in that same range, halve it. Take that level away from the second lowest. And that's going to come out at -1.2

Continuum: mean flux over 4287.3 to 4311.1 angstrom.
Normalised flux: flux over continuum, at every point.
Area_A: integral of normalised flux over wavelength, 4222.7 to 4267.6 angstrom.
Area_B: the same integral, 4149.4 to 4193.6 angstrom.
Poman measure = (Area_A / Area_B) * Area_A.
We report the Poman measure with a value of 52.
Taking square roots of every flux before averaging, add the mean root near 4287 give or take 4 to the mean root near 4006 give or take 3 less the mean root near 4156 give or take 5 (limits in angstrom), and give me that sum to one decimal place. 3.1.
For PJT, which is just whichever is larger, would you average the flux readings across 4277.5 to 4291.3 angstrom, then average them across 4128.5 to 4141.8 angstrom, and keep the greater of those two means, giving 11.4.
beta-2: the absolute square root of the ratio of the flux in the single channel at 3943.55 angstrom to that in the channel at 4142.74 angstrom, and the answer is 0.87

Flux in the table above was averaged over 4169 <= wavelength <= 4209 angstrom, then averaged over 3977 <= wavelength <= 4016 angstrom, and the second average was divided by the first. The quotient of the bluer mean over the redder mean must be 0.93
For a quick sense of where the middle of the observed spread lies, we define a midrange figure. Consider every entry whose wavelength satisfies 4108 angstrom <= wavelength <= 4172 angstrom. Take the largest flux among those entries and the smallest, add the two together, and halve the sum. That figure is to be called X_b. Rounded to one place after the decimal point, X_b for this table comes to 8.7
